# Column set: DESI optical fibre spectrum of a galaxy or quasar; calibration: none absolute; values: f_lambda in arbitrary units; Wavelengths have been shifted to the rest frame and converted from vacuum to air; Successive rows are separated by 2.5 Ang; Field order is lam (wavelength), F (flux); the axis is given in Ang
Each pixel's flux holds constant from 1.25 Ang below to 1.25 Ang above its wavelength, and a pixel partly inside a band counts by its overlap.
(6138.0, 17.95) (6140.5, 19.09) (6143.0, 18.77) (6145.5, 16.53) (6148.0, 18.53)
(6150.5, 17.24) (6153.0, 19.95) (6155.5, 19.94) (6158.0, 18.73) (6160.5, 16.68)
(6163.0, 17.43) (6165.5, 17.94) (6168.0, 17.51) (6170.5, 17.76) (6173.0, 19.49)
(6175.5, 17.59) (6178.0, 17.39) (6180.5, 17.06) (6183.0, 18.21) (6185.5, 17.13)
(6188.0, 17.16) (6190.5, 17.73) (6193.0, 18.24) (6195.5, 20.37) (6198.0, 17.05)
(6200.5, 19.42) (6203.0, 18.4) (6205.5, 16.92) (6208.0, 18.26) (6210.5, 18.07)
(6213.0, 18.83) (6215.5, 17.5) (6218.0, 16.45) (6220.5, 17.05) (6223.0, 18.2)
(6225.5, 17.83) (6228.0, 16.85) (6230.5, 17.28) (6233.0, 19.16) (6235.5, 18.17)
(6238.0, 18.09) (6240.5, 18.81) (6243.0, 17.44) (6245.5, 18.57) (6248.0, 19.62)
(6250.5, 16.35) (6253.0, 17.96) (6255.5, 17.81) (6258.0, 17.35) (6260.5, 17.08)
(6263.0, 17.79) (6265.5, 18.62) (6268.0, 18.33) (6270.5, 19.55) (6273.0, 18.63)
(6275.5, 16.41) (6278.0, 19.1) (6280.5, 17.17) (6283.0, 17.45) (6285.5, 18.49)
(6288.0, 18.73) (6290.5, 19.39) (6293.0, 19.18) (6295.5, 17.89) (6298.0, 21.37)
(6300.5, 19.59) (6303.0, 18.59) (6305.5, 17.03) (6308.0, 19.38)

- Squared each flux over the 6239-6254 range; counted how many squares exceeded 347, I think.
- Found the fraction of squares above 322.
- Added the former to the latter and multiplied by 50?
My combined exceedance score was 133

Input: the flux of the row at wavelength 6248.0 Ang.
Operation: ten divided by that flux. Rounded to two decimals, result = 0.51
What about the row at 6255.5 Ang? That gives 0.56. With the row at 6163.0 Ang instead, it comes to 0.57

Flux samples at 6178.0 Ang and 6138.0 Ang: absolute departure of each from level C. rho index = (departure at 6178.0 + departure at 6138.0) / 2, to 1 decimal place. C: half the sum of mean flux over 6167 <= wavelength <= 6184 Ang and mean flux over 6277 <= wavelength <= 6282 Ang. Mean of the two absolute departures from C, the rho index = 0.3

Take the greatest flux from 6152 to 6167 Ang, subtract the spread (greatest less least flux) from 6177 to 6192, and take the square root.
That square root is 4.3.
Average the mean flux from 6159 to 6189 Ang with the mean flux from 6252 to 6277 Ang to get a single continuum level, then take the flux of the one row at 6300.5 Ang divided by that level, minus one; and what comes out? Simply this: 0.10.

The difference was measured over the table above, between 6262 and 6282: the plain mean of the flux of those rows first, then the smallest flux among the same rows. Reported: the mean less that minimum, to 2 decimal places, 1.79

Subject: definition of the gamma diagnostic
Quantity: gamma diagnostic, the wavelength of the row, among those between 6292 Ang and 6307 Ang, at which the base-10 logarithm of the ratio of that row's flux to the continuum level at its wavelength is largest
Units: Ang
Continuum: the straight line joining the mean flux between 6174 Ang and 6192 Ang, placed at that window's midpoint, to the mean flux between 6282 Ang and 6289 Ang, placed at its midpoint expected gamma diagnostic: 6298.0 Ang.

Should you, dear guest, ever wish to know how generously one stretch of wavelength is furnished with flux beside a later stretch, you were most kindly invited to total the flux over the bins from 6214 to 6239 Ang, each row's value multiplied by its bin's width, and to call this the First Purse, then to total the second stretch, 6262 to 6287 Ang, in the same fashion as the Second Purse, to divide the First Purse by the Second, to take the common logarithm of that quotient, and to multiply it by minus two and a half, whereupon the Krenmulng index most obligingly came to 0.030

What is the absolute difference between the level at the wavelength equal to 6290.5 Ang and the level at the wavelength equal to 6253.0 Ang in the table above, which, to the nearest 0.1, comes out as 1.4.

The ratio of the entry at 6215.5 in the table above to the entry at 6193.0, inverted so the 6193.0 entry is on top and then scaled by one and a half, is 1.56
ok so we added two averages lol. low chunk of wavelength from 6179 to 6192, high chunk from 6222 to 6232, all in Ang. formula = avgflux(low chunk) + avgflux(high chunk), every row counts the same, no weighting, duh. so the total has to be 35.0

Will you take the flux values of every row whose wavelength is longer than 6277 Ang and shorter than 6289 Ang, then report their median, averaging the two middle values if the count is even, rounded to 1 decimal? 18.5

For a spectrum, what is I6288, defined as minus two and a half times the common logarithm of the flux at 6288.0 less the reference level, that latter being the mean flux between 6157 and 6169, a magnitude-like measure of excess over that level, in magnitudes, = -0.1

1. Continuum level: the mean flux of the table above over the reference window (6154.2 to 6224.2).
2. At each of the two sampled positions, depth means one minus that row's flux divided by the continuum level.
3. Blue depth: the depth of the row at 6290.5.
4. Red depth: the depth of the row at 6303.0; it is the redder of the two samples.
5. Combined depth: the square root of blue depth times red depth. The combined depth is 0.054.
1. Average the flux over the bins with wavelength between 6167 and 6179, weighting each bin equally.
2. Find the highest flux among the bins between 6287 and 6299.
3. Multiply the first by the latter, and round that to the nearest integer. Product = 384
